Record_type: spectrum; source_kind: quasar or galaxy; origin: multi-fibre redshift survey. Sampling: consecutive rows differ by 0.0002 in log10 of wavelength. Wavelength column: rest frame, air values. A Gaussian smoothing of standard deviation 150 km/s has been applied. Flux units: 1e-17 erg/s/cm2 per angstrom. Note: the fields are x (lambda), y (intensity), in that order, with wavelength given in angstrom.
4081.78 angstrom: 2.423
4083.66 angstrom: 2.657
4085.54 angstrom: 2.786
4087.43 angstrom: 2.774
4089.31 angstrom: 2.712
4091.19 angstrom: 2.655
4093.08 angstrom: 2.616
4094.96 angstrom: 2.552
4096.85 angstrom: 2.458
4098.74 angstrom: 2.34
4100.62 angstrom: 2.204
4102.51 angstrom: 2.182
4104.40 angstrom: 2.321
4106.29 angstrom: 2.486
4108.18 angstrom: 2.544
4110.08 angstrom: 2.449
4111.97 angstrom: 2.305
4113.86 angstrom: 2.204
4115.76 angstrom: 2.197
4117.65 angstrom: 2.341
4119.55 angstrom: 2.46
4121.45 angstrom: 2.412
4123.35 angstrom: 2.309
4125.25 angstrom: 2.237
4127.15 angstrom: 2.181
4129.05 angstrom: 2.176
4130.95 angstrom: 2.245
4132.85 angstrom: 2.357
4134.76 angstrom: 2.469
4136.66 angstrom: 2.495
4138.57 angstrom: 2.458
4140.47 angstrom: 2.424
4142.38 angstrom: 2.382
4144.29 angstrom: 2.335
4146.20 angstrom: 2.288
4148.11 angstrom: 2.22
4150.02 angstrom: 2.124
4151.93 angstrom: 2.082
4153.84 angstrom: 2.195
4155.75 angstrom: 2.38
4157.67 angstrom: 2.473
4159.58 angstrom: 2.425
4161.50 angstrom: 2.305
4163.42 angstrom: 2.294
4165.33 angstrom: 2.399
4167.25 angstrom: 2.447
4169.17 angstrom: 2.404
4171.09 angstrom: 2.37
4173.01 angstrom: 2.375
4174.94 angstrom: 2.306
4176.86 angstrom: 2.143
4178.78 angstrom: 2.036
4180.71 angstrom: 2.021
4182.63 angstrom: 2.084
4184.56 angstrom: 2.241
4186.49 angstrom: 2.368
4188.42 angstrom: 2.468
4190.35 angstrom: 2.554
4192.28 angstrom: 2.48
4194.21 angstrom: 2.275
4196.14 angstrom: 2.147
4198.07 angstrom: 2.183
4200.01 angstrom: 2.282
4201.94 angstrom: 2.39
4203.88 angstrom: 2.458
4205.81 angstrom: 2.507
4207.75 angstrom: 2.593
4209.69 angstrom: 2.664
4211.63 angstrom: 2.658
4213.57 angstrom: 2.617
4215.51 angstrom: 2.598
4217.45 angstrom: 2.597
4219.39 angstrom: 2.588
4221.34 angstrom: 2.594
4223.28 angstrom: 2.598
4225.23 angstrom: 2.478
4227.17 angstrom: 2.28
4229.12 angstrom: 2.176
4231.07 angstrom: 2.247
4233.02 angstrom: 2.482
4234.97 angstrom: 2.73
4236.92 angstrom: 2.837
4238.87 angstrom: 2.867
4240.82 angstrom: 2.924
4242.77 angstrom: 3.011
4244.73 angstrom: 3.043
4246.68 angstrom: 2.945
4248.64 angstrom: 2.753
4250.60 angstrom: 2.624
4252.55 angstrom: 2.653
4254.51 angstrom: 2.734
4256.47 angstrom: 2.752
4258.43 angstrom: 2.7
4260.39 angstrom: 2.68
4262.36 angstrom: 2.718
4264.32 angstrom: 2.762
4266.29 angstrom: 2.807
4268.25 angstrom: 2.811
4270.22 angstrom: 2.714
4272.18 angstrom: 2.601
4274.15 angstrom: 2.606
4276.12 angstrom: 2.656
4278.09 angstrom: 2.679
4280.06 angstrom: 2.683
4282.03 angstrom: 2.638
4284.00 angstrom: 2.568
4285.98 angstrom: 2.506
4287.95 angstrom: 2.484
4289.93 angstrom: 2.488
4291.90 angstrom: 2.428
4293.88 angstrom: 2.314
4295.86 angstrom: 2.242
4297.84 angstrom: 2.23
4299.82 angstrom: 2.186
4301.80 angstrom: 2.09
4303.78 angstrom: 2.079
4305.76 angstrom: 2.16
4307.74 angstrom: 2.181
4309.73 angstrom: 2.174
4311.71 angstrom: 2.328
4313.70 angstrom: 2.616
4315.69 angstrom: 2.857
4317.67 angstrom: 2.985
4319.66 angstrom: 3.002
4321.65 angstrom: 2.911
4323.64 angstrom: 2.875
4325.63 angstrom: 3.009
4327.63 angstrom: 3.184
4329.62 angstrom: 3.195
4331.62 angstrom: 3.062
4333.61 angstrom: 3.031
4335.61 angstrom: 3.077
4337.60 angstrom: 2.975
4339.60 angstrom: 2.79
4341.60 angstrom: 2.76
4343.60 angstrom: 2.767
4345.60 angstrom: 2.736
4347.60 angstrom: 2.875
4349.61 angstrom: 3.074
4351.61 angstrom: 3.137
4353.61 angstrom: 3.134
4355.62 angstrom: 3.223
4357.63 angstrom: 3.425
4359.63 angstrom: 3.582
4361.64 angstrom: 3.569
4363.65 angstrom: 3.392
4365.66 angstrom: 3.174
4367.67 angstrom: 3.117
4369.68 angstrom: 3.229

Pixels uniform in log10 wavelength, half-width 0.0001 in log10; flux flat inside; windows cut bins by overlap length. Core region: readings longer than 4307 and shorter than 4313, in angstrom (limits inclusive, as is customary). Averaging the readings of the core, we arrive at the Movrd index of 2.2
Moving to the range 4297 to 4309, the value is 2.2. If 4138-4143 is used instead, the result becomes 2.4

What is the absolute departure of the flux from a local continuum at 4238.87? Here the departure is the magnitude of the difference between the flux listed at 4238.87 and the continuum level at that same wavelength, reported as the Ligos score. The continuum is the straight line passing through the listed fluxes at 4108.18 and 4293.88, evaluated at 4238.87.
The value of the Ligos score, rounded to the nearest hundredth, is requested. 0.48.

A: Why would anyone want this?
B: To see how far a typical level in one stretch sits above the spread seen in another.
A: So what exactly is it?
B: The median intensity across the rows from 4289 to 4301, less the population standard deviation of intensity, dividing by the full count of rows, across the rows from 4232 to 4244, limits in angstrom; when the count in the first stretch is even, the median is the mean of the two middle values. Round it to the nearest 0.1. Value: 2.1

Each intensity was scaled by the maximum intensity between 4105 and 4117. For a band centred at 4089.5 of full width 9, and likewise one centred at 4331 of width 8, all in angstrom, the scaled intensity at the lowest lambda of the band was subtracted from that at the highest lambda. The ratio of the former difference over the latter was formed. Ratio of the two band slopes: 1.1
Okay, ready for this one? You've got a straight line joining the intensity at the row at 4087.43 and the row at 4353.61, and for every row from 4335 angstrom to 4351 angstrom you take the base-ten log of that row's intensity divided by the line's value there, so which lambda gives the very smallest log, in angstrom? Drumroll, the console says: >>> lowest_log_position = 4345.60 angstrom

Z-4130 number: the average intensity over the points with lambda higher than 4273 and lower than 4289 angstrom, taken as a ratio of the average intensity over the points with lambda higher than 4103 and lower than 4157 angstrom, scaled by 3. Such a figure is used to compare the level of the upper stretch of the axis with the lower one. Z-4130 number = 3.36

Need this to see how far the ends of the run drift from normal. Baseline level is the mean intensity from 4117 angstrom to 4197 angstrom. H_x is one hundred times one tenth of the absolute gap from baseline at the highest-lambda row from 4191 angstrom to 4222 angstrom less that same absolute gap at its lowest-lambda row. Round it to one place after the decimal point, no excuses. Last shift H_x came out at 1.1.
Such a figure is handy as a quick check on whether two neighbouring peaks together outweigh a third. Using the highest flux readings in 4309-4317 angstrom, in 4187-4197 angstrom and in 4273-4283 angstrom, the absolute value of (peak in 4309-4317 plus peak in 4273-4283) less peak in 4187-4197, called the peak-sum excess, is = 3.0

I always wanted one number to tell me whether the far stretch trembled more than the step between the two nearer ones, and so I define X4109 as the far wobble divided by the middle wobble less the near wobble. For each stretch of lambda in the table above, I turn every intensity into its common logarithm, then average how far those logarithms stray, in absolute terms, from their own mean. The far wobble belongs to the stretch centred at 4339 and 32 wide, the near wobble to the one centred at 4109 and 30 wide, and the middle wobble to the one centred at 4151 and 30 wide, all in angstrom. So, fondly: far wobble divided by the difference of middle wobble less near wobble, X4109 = -55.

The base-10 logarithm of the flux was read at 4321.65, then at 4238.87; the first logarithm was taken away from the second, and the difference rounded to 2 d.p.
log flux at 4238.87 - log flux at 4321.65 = -0.01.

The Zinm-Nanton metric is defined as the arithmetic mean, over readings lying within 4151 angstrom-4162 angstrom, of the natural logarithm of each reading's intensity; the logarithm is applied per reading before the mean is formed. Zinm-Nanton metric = 0.84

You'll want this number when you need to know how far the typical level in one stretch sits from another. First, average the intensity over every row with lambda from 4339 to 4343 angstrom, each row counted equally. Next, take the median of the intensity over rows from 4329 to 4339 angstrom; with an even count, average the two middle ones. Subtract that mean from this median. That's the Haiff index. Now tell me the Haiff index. 0.29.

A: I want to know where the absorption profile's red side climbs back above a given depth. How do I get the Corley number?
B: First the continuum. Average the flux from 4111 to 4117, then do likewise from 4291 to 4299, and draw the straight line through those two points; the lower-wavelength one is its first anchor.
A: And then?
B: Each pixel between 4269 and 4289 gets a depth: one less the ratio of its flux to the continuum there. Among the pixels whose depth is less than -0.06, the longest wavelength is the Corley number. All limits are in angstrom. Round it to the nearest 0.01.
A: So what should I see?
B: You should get 4287.95 angstrom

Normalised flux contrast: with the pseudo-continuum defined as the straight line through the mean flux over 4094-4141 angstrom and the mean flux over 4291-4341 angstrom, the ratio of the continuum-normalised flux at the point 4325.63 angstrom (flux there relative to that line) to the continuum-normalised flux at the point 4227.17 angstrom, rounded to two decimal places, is 1.25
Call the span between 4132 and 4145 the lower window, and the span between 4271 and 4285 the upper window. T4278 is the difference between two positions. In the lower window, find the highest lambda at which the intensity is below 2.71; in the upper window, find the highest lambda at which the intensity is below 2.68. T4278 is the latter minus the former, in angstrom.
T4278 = 139.7 angstrom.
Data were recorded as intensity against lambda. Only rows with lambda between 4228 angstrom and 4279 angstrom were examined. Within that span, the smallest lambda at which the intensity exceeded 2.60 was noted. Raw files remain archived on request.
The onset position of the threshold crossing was 4234.97 angstrom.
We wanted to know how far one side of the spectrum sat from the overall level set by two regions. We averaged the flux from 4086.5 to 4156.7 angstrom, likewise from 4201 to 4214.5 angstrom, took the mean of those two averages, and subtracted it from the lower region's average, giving -0.094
